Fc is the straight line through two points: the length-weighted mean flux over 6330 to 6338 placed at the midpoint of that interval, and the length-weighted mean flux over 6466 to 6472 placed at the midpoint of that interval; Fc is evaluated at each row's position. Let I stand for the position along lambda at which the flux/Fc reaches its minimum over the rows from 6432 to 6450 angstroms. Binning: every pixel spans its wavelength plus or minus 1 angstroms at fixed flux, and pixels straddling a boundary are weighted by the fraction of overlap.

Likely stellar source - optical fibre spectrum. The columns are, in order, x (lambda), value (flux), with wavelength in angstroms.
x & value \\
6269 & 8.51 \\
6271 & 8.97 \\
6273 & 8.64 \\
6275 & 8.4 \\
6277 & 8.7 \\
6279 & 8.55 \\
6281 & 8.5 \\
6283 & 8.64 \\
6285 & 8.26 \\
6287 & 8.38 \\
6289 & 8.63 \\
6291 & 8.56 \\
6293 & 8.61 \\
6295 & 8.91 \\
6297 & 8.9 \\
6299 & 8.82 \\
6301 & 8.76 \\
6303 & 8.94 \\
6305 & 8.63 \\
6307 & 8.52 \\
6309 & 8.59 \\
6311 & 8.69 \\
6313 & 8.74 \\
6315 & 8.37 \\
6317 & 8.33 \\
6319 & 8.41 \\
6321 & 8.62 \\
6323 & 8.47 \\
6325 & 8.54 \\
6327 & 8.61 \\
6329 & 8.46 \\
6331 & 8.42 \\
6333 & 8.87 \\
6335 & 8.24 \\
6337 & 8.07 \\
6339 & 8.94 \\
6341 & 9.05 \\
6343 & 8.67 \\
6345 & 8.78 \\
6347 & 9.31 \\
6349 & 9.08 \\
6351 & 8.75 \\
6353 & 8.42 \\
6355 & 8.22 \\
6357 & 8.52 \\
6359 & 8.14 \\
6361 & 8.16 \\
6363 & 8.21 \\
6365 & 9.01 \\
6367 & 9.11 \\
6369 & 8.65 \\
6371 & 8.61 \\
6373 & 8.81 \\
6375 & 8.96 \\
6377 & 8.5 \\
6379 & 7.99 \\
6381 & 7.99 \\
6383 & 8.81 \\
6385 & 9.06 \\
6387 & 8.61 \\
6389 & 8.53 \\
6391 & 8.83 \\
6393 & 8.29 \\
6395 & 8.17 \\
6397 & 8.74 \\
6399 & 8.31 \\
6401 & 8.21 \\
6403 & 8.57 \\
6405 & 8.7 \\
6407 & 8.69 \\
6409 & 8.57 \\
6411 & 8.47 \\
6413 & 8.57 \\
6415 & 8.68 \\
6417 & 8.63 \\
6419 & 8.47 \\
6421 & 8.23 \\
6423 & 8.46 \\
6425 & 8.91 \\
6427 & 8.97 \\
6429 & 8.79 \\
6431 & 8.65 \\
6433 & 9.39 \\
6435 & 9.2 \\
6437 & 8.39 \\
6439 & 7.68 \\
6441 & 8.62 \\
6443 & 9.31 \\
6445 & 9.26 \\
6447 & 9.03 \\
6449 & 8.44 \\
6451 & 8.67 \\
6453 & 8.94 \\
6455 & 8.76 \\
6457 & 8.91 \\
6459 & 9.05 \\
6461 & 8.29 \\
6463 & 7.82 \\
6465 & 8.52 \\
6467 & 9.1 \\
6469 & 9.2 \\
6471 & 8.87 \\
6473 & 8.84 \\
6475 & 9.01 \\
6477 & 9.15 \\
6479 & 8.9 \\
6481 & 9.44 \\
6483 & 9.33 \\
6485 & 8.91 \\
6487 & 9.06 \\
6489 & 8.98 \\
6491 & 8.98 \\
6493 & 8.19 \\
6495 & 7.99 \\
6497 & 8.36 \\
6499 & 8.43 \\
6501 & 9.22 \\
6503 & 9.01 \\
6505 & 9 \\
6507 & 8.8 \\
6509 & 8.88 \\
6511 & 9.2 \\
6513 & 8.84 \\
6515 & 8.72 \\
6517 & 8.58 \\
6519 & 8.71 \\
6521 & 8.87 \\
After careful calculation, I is 6439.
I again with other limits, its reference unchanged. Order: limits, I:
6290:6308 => 6307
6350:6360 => 6359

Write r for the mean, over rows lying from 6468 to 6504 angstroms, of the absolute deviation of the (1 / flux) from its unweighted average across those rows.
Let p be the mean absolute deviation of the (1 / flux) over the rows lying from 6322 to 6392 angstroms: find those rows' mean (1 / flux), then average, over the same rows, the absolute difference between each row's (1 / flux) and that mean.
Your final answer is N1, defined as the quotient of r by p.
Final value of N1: 1.0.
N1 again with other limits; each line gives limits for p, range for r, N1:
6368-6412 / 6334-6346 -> 1.4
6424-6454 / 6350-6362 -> 0.6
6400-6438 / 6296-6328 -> 0.7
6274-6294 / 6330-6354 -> 2.6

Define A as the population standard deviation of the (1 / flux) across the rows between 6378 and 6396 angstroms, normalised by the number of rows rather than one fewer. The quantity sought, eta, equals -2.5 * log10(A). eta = 5.73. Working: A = 0.0051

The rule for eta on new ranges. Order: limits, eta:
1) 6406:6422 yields 6.77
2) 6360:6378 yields 5.92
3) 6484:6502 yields 5.63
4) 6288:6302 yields 6.90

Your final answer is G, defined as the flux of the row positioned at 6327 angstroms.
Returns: 8.61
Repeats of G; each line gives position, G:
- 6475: 9.01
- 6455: 8.76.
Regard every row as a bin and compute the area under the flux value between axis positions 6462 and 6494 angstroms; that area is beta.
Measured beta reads 285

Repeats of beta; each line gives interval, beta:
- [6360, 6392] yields 276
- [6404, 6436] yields 279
